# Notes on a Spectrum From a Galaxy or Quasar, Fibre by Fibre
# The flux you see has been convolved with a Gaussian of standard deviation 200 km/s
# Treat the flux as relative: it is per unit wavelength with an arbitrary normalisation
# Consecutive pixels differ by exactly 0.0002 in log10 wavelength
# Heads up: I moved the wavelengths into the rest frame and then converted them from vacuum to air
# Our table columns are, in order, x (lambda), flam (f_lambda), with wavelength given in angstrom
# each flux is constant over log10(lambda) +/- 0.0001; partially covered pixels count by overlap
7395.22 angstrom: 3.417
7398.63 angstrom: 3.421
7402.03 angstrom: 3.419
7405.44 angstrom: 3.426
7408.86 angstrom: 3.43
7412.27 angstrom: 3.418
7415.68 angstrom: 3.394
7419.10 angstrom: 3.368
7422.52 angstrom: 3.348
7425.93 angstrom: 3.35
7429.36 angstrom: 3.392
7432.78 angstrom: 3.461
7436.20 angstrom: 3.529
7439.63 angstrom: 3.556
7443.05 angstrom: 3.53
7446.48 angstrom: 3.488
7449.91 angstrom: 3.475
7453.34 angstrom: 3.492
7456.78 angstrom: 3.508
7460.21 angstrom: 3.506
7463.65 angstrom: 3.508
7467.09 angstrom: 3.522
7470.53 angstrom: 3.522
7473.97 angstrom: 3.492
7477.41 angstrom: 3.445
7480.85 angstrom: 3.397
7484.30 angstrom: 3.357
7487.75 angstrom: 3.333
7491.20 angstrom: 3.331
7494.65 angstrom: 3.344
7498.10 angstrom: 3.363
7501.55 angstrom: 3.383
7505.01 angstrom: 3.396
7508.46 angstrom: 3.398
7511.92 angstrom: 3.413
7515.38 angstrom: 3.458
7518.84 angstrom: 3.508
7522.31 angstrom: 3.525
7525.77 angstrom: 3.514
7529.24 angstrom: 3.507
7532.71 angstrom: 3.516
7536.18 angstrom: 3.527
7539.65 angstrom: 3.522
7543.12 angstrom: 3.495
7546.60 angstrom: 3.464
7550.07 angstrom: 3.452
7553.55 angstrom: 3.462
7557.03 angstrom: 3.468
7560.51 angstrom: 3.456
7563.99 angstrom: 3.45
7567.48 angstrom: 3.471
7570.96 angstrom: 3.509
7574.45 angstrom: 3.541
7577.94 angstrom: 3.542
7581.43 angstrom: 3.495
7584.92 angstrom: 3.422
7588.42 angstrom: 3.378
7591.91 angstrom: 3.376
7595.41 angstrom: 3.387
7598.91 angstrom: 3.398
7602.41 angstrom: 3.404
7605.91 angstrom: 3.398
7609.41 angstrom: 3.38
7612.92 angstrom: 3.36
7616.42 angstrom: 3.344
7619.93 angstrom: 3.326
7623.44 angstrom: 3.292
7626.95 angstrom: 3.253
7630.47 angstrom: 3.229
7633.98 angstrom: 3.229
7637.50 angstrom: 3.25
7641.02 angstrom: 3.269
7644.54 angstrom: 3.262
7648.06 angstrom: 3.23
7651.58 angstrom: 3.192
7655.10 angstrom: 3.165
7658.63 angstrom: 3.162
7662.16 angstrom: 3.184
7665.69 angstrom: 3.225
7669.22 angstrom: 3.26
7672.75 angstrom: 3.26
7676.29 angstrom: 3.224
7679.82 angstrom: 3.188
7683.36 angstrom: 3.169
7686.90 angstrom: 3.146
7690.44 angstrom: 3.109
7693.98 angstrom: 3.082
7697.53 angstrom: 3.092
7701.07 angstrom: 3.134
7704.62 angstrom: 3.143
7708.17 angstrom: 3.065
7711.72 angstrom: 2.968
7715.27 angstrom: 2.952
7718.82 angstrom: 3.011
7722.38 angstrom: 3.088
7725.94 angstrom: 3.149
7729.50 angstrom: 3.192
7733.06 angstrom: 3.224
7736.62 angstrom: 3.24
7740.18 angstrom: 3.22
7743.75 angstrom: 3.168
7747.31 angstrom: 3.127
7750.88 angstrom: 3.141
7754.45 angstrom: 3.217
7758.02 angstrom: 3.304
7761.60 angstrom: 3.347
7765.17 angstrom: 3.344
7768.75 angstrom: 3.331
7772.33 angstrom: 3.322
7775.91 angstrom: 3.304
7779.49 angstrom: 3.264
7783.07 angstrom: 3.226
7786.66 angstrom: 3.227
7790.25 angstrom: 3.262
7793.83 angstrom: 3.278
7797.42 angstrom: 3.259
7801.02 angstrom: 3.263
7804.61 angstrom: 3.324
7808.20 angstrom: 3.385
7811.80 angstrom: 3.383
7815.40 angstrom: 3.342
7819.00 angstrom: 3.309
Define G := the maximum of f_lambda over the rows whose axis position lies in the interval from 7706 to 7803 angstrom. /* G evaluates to 3.347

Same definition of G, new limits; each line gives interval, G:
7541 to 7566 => 3.495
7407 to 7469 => 3.556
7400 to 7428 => 3.43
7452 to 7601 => 3.542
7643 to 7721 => 3.262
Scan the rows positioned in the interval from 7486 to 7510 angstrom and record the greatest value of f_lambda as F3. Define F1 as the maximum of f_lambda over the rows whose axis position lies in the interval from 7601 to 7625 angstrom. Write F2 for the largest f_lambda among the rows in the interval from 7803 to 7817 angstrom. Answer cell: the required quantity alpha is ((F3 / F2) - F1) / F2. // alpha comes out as -0.71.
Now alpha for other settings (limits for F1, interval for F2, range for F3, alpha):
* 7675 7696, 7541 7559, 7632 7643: -0.65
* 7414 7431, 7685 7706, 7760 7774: -0.74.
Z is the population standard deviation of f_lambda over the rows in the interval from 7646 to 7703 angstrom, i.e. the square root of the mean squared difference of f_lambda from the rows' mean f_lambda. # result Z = 0.05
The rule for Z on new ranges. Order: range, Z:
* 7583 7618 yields 0.02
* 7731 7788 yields 0.07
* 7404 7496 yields 0.07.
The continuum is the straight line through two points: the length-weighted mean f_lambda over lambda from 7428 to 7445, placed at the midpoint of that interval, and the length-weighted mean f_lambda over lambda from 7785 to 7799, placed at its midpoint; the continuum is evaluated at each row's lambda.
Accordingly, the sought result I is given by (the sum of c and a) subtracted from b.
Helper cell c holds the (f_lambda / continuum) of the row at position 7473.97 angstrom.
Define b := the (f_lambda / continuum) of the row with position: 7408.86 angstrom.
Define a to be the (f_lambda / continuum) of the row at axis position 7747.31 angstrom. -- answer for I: -0.98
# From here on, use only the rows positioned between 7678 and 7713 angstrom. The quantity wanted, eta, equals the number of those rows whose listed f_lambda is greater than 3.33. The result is 0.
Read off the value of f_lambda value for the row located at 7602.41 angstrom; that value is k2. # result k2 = 3.404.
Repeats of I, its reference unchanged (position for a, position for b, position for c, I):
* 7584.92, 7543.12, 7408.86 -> -0.96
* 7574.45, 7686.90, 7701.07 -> -1.04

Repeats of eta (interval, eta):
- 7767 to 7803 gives 1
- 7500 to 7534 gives 10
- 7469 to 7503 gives 10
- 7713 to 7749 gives 0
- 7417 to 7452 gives 10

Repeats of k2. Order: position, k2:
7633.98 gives 3.229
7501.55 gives 3.383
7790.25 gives 3.262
